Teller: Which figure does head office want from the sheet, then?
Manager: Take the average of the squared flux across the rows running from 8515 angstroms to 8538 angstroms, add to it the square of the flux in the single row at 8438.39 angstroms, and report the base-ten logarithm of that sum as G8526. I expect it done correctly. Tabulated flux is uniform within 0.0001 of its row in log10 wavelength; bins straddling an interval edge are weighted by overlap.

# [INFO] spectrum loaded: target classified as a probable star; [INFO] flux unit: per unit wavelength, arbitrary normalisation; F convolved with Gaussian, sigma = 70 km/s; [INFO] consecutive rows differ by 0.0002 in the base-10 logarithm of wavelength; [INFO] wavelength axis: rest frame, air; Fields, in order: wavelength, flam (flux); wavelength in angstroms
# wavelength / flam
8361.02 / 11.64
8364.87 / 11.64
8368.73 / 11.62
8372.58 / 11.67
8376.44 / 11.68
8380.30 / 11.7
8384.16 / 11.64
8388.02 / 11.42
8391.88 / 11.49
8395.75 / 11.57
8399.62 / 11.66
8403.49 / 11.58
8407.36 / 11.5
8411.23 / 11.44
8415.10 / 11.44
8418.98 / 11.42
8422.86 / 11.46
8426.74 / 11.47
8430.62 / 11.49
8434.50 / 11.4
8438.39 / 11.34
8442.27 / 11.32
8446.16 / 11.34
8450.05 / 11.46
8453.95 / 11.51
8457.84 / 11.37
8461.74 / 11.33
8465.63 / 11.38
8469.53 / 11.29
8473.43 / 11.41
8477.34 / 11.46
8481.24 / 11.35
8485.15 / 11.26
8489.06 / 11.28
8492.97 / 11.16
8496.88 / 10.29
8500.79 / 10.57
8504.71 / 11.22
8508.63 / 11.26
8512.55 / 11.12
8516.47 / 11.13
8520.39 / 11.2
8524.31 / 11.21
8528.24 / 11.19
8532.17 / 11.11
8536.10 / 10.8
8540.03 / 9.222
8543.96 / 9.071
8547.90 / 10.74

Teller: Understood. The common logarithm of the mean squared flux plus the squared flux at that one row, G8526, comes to 2.40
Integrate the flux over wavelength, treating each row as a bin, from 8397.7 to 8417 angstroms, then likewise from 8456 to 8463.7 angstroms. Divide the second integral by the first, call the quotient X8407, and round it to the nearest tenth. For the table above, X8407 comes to 0.4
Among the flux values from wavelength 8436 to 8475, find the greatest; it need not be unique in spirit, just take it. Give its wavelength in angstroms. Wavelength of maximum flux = 8453.95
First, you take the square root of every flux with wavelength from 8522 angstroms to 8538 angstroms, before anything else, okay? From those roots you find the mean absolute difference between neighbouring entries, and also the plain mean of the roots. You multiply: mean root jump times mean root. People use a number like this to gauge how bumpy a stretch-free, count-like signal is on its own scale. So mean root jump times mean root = 0.069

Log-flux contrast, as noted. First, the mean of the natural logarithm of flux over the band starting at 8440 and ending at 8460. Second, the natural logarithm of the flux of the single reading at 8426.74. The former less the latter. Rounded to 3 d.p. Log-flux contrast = -0.006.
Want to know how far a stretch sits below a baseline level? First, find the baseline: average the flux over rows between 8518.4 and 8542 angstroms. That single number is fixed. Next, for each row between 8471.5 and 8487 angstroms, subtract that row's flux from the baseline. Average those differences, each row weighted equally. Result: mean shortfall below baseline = -0.6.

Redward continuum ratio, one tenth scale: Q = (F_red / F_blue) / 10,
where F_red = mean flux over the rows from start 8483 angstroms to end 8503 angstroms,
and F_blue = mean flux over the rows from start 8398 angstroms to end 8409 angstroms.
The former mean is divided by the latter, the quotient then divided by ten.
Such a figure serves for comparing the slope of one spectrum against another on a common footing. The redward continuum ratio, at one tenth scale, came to 0.094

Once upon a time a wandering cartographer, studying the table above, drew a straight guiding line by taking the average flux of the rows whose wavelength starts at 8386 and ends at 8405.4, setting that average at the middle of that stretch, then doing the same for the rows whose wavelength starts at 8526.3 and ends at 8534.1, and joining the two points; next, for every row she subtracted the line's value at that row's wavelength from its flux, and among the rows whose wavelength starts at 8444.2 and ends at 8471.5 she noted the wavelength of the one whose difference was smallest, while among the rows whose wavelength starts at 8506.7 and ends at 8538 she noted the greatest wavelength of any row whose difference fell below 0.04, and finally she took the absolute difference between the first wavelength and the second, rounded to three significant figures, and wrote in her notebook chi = 89.9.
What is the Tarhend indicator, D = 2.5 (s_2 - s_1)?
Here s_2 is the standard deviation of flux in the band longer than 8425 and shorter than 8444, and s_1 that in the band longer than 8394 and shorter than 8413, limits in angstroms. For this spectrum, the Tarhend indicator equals -0.02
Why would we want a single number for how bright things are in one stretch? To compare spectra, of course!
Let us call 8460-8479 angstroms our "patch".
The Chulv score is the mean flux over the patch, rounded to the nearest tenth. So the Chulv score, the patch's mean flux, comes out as 11.4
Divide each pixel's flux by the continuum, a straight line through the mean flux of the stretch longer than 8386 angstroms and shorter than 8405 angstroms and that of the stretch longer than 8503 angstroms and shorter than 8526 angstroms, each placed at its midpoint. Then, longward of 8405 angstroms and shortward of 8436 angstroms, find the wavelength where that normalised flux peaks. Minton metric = 8430.62 angstroms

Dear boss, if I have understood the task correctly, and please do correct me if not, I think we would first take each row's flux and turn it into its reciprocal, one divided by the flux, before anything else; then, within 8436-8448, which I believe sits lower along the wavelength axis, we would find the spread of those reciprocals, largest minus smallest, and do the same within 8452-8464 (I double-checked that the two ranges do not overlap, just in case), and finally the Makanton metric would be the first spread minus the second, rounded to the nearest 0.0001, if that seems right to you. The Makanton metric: -0.0012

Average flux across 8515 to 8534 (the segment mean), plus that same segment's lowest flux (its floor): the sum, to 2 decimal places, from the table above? 22.28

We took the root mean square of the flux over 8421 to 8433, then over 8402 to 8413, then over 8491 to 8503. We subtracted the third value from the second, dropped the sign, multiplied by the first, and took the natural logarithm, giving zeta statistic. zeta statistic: 2.3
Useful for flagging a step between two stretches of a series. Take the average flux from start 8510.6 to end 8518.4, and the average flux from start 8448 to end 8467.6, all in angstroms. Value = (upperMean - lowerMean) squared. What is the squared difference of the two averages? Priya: 0.1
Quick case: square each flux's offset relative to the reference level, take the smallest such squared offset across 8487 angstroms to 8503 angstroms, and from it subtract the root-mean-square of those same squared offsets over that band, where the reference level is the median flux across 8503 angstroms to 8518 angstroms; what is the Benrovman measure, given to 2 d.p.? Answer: -0.43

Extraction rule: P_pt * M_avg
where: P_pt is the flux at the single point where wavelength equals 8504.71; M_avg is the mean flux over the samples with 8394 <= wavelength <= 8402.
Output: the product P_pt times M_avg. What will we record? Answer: 130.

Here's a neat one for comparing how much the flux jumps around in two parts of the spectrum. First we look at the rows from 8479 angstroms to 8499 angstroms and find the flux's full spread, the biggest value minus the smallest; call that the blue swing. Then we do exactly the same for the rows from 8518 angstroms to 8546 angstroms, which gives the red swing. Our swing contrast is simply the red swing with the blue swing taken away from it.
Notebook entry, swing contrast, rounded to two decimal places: 1.08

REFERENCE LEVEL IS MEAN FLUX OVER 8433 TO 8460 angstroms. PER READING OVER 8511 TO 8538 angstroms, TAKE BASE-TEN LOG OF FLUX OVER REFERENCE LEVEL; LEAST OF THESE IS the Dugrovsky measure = -0.023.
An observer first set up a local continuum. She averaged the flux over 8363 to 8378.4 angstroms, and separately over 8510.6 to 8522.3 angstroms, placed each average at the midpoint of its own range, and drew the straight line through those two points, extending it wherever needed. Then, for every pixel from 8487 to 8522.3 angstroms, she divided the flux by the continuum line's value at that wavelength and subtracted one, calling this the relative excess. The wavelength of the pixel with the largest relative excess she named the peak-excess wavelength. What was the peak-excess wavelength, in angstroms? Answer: 8508.63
